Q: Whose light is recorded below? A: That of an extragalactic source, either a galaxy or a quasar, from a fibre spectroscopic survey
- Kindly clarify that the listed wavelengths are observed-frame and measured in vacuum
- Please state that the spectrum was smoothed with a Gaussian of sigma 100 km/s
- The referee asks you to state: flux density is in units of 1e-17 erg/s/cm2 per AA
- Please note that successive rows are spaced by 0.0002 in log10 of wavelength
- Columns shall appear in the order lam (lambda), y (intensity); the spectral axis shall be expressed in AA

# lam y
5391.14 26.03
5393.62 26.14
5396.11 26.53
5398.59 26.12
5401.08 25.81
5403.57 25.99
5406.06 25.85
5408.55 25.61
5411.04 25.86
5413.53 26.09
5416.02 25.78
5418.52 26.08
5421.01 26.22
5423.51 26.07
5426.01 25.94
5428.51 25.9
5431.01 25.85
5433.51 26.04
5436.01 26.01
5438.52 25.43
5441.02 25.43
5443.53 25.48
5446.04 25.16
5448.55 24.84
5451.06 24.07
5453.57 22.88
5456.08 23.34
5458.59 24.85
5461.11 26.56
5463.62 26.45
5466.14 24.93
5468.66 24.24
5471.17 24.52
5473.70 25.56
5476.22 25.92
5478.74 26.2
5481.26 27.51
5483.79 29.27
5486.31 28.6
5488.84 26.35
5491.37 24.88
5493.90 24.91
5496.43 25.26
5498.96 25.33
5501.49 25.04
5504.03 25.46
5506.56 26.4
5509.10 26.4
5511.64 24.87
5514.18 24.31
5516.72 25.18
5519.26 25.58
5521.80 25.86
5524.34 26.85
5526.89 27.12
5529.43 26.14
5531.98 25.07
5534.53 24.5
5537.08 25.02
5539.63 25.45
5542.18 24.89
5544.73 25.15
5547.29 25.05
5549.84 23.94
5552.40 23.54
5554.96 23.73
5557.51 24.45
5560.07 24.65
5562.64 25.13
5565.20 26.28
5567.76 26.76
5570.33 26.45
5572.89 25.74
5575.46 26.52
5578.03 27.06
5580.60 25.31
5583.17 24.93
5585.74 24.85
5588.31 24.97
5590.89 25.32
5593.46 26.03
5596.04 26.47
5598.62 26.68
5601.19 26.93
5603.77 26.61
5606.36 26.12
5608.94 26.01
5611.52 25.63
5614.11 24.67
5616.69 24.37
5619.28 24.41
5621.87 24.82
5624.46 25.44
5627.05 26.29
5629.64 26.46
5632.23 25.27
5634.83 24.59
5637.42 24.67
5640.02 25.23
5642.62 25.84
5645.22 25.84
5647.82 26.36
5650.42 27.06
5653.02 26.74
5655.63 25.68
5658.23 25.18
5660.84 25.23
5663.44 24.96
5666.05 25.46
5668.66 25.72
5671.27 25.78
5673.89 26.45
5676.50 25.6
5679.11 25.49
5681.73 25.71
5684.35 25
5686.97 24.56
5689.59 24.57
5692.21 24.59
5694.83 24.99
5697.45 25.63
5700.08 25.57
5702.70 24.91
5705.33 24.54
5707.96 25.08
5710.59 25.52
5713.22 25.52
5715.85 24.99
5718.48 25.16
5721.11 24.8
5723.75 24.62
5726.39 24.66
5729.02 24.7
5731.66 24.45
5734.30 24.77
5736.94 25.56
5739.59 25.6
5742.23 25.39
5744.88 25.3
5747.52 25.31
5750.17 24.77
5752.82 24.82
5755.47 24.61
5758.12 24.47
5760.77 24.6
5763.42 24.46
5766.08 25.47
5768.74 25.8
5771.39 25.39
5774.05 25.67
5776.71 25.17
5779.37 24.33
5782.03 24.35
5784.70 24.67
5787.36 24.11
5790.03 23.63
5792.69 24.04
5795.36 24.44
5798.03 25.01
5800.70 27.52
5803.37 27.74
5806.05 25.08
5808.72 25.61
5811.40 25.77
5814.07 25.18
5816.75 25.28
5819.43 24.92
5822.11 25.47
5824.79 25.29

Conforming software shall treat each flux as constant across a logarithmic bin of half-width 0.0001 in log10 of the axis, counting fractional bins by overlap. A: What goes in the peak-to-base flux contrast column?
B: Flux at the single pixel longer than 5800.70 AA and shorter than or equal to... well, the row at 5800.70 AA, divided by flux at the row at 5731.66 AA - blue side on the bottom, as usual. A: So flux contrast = 1.13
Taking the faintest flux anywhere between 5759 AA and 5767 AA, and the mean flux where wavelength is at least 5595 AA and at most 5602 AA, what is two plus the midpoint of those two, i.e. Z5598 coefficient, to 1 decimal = 27.6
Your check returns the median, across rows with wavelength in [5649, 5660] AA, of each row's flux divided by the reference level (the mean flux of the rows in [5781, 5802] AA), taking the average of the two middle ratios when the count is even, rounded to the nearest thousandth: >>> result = 1.060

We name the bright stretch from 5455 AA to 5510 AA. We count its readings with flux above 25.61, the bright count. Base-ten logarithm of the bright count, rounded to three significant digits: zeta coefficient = 1.00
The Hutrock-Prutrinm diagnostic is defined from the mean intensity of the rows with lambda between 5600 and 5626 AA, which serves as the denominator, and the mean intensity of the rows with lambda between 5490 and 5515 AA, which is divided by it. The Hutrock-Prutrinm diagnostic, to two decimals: 0.99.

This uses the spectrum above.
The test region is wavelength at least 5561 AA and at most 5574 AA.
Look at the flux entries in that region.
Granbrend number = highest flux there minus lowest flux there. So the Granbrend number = 1.6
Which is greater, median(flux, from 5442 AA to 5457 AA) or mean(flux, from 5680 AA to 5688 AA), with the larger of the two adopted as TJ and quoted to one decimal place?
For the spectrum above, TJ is 25.1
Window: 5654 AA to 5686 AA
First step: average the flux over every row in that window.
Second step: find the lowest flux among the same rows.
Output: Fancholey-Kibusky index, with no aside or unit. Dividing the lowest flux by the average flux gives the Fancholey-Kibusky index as 0.978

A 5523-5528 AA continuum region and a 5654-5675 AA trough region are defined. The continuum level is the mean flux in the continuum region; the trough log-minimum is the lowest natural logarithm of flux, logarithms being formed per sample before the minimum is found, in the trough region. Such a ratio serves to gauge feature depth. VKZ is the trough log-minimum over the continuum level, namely 0.119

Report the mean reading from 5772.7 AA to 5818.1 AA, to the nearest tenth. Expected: 25.2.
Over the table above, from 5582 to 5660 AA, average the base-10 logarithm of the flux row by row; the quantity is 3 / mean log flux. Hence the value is 2.13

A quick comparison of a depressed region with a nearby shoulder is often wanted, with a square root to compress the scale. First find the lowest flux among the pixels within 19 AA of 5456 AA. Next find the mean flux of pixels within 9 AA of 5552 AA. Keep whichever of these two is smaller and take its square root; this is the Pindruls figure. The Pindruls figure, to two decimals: 4.78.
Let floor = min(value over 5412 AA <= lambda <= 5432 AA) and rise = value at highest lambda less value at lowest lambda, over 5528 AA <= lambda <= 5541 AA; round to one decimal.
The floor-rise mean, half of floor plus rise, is 12.5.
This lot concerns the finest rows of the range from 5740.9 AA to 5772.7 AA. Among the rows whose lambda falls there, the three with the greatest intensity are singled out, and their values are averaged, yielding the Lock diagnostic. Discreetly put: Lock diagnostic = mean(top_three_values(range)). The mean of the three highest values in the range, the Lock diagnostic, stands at 25.6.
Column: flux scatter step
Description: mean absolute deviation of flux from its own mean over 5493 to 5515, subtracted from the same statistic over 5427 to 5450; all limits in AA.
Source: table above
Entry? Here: -0.2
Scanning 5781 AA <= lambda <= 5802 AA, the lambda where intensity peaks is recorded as 5800.70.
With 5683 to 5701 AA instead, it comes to 5697.45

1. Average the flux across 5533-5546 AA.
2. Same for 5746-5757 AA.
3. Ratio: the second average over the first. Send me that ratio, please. 0.995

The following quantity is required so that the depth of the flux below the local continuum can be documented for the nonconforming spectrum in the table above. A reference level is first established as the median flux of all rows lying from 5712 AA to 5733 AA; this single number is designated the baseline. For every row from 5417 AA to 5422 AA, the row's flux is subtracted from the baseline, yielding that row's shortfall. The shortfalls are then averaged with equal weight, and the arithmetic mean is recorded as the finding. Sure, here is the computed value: -1.4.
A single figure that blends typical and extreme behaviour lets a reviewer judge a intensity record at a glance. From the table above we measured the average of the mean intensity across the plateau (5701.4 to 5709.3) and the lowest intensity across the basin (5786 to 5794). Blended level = 24.2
